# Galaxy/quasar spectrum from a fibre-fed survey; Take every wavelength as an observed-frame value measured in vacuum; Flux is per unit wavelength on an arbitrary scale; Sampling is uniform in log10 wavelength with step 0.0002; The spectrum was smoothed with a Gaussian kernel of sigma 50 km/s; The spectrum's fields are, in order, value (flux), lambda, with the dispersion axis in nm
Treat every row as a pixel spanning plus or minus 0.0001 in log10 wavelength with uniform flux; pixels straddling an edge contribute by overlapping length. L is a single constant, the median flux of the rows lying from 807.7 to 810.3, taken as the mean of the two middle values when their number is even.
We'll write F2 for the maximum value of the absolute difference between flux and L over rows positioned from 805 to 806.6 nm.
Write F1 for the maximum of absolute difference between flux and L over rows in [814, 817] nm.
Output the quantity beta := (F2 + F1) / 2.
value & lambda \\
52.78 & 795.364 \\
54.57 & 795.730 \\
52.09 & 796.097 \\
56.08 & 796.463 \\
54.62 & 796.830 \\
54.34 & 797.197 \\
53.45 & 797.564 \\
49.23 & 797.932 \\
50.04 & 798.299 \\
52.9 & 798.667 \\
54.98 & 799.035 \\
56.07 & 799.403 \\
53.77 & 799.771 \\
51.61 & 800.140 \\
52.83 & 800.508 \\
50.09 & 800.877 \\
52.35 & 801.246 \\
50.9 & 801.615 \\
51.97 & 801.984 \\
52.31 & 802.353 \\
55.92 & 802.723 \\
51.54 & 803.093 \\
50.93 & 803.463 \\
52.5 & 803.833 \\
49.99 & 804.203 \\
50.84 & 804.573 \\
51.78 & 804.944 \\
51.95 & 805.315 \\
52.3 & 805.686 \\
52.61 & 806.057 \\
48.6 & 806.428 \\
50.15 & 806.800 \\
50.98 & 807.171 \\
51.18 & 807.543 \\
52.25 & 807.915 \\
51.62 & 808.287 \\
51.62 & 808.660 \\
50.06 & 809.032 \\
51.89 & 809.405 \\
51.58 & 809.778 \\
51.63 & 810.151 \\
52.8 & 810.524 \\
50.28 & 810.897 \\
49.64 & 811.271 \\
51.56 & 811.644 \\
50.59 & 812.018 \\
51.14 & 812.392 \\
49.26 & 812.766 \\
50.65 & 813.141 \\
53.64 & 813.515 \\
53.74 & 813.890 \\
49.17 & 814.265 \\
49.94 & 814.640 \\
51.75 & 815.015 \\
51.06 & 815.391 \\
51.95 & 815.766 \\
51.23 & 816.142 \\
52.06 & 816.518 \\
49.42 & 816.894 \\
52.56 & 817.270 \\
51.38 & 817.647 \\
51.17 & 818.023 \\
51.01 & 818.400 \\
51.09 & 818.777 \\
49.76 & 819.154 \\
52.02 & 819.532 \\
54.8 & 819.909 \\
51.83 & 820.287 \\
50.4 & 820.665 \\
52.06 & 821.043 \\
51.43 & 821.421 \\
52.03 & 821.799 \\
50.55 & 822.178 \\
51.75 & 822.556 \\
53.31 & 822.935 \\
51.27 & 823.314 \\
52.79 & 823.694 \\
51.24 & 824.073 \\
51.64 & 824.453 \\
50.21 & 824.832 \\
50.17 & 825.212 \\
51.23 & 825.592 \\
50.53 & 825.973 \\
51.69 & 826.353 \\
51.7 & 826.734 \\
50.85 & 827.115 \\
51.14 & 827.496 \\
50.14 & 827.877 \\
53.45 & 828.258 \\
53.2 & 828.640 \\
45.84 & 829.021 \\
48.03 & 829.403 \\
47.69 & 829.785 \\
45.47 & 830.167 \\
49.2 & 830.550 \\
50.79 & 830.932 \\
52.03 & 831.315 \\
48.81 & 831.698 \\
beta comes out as 2.7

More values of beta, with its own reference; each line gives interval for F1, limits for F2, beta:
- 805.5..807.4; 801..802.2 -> 1.9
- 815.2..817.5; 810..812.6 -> 2.1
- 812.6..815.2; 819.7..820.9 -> 2.8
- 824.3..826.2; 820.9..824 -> 1.6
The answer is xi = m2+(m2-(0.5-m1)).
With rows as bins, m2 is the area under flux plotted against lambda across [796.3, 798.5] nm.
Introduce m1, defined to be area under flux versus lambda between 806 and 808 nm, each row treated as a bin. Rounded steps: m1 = 102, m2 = 116.4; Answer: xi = 334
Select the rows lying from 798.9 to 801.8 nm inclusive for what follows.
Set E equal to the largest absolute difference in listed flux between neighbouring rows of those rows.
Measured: 2.7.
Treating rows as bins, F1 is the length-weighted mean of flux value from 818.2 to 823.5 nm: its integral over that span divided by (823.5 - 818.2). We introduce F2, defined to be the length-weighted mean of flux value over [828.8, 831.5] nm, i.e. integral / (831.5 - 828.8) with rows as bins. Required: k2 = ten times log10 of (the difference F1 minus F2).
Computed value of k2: 5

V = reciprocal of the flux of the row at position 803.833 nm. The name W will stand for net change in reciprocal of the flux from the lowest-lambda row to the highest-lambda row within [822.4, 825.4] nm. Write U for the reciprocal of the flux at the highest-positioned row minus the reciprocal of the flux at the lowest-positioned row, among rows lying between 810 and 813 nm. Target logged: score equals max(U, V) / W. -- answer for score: 31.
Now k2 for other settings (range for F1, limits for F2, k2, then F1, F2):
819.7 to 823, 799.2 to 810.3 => -7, 52.0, 51.8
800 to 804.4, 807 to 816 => -2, 51.9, 51.2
